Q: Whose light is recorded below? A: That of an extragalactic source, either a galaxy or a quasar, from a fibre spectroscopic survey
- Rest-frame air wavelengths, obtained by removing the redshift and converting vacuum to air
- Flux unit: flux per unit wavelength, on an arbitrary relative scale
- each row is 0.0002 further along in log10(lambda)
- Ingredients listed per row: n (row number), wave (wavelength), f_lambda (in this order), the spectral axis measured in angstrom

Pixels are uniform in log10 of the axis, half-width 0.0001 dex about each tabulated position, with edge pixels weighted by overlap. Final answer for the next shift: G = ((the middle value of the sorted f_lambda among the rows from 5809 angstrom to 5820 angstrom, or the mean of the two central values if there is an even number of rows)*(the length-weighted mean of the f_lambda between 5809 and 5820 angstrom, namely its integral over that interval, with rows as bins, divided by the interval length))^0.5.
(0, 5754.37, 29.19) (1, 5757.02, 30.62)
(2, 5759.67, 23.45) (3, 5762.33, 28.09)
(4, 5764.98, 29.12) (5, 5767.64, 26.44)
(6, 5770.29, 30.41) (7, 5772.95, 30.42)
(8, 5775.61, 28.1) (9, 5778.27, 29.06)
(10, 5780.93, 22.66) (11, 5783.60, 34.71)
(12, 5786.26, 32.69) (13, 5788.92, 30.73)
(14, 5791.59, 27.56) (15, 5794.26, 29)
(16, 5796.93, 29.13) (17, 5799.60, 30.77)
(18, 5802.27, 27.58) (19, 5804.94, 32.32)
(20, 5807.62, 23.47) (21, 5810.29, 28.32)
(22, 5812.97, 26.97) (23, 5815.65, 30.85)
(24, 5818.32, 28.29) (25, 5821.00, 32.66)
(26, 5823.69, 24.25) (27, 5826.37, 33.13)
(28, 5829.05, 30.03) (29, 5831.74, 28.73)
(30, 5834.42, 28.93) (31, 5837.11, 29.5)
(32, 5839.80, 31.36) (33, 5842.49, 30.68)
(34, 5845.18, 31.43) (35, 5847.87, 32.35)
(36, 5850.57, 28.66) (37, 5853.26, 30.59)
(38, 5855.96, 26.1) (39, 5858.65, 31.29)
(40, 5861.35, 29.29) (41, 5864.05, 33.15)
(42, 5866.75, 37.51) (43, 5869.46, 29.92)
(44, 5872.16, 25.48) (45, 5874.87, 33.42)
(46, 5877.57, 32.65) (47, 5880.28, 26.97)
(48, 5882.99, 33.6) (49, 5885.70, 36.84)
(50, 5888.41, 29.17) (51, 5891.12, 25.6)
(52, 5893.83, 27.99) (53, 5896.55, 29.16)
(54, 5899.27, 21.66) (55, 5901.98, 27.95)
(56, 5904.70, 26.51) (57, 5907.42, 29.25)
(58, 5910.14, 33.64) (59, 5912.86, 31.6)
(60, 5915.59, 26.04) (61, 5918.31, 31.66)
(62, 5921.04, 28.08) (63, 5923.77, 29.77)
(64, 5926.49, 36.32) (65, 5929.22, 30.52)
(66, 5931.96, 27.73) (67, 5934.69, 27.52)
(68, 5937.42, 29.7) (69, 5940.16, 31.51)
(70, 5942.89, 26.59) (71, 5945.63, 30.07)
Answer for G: 28.5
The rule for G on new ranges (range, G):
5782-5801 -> 30.6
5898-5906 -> 26.0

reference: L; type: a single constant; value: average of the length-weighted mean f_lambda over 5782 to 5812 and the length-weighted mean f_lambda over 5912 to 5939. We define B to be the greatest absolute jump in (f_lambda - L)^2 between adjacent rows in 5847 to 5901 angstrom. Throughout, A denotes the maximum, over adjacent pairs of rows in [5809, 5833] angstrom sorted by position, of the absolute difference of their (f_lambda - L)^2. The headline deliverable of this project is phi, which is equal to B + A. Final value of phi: 86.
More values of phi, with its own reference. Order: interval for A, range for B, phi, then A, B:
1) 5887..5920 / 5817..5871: 125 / 65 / 61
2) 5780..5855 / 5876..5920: 102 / 37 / 65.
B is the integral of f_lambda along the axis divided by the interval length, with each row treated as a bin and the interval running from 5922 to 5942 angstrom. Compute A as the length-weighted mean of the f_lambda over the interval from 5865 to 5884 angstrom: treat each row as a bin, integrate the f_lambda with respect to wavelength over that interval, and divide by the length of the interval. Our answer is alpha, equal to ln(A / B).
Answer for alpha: 0.03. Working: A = 31.4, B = 30.3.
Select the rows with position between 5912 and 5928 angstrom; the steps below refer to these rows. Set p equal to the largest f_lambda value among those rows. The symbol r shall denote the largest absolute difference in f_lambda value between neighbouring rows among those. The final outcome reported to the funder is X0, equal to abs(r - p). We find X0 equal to 29.8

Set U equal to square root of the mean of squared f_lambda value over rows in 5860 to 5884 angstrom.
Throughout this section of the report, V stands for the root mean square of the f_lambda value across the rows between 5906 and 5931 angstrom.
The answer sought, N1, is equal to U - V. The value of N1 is 0.6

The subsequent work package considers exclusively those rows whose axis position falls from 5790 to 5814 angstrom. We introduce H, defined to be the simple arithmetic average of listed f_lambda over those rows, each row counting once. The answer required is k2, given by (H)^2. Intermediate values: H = 28.35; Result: 804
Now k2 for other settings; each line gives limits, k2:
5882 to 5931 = 885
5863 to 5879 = 1025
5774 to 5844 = 858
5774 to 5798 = 858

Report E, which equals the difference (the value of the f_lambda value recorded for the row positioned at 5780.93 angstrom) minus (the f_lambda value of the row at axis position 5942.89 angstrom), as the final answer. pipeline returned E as -4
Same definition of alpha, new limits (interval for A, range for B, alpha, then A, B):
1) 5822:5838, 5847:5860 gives -0.02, 29.2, 29.7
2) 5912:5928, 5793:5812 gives 0.07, 30.5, 28.6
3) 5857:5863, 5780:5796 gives 0.02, 30.2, 29.7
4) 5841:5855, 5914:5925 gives 0.06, 30.6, 28.9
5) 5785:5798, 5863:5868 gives -0.17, 29.8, 35.4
